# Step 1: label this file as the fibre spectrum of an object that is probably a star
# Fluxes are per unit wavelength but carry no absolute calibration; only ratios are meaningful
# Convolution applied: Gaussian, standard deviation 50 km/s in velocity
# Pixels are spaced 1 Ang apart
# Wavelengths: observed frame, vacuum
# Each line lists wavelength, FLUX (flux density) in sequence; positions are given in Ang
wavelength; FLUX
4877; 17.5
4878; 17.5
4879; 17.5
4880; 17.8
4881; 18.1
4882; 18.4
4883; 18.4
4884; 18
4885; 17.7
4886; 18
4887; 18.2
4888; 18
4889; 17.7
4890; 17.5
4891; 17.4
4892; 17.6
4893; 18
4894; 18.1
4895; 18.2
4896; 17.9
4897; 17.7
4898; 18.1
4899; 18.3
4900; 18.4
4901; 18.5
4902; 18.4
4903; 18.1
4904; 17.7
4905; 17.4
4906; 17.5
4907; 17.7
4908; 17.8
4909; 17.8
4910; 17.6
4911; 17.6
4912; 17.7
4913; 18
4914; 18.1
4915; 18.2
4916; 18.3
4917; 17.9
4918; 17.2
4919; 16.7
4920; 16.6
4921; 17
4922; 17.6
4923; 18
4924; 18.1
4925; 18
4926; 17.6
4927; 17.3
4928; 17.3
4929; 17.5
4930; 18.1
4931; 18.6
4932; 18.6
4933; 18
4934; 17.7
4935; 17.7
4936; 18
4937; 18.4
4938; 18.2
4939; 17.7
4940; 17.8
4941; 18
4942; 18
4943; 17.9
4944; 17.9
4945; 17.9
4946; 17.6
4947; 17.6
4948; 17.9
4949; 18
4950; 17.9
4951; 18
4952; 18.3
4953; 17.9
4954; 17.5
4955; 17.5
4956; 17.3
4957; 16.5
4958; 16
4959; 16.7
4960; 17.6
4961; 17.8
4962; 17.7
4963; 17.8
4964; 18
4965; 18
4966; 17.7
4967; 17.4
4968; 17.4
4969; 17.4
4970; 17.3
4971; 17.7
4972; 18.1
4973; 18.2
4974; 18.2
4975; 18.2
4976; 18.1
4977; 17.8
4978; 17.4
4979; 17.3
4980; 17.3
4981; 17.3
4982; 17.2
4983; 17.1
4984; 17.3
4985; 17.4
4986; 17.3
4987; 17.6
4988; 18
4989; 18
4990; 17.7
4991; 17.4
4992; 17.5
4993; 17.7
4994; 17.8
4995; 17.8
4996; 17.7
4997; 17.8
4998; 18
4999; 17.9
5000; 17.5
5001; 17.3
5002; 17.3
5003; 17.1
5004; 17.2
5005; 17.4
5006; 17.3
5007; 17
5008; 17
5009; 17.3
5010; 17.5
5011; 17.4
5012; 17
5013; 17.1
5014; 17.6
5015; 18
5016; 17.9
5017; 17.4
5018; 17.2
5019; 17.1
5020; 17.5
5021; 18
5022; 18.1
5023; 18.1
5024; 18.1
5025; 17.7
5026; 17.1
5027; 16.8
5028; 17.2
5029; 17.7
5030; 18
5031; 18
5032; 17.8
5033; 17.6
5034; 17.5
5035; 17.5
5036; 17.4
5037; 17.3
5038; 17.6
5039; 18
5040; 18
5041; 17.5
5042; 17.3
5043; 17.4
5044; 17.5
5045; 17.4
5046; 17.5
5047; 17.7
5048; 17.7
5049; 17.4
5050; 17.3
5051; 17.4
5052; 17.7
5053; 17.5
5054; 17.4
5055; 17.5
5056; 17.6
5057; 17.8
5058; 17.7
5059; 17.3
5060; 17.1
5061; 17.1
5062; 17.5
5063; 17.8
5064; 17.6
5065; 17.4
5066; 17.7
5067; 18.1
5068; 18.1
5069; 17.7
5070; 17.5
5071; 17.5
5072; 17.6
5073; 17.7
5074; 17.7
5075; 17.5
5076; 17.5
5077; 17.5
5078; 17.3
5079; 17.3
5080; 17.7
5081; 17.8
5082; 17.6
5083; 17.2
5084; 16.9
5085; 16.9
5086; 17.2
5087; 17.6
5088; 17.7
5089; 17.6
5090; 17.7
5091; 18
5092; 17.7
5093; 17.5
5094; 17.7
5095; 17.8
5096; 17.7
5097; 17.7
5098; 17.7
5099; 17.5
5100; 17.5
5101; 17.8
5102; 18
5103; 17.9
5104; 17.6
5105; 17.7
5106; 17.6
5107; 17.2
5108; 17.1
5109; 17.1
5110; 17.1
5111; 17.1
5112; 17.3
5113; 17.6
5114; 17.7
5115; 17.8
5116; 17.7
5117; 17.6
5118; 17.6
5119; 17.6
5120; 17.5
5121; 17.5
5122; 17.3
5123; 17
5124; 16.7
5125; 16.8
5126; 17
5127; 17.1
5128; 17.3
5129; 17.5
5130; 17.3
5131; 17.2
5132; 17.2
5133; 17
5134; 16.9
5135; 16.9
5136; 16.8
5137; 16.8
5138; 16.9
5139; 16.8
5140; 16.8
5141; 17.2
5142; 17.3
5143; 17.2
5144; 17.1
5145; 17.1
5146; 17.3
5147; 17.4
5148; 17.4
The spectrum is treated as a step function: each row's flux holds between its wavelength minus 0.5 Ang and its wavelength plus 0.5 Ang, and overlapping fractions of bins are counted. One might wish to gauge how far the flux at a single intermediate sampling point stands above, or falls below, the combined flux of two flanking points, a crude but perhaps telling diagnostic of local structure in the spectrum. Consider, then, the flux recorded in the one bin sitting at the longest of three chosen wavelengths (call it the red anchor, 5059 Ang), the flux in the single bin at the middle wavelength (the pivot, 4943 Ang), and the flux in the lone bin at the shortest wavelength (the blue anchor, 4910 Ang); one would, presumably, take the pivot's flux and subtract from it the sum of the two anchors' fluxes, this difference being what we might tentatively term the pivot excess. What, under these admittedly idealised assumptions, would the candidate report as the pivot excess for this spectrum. -17.0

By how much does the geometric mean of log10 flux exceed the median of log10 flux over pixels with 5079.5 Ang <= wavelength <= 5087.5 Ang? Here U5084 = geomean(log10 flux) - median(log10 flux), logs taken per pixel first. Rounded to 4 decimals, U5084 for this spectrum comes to -0.0010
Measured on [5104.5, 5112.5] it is 0.0031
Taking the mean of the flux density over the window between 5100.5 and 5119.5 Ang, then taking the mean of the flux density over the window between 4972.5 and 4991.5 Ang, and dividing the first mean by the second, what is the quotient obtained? 0.99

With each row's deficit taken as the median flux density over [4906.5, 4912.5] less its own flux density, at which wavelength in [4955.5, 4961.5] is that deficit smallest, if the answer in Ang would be 4961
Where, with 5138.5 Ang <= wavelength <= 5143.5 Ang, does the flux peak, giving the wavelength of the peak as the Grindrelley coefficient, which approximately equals 5142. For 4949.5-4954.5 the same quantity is 4952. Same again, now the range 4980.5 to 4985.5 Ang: 4985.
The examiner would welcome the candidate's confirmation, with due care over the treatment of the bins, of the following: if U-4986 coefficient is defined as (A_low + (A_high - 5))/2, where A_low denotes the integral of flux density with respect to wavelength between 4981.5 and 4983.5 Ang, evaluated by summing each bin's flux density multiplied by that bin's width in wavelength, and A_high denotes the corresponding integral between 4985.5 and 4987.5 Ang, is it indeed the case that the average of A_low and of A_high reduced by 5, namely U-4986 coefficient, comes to 32.1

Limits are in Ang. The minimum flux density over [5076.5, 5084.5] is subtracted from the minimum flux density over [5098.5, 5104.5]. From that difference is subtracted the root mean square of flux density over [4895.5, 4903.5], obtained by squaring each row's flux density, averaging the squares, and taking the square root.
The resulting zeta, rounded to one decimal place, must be -17.6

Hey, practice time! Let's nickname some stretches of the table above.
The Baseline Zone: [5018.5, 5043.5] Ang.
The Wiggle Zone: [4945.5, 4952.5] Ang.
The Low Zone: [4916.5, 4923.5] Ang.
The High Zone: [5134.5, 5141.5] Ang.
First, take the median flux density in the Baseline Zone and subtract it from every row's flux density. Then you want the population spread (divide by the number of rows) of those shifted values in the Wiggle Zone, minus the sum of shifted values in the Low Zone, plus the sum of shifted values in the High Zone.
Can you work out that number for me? -2.6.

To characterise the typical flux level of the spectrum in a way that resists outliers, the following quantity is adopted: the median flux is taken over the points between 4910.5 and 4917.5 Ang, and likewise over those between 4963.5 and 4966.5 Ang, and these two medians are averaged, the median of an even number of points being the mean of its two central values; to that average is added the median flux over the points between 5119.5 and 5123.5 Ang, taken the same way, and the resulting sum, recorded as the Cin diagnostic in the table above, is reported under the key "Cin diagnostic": 35.4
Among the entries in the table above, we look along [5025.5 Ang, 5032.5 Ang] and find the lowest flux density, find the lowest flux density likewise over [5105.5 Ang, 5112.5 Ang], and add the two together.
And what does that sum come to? 33.9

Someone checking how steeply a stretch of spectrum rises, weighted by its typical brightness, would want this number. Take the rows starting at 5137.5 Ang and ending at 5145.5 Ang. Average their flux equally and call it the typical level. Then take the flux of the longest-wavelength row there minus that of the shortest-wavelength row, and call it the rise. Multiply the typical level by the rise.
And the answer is 3.4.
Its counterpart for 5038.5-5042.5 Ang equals -12.4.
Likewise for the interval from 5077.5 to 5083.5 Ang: -1.7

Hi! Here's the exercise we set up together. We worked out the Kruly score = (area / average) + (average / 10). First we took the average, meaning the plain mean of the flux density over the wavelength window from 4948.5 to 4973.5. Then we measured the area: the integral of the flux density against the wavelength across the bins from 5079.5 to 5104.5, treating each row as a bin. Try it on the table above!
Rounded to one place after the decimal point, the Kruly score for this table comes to 26.8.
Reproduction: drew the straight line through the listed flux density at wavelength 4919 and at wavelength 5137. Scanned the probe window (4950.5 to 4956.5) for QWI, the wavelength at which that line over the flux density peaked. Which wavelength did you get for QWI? 4956 Ang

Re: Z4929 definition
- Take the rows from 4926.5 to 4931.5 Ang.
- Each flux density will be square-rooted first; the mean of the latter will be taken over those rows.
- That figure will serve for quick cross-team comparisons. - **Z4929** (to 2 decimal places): 4.21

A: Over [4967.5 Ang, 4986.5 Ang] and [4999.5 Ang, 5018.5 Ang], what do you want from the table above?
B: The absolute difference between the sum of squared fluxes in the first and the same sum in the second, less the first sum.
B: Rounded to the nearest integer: -5716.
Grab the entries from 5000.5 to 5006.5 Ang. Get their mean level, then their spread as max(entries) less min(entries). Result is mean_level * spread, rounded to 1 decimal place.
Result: 5.2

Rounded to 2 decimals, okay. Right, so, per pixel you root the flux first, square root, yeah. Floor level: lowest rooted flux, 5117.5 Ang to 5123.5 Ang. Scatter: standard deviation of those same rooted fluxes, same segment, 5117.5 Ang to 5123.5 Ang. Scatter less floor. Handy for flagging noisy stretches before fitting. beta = -4.10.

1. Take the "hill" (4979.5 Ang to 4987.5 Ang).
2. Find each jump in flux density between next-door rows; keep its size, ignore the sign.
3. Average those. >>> 0.13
